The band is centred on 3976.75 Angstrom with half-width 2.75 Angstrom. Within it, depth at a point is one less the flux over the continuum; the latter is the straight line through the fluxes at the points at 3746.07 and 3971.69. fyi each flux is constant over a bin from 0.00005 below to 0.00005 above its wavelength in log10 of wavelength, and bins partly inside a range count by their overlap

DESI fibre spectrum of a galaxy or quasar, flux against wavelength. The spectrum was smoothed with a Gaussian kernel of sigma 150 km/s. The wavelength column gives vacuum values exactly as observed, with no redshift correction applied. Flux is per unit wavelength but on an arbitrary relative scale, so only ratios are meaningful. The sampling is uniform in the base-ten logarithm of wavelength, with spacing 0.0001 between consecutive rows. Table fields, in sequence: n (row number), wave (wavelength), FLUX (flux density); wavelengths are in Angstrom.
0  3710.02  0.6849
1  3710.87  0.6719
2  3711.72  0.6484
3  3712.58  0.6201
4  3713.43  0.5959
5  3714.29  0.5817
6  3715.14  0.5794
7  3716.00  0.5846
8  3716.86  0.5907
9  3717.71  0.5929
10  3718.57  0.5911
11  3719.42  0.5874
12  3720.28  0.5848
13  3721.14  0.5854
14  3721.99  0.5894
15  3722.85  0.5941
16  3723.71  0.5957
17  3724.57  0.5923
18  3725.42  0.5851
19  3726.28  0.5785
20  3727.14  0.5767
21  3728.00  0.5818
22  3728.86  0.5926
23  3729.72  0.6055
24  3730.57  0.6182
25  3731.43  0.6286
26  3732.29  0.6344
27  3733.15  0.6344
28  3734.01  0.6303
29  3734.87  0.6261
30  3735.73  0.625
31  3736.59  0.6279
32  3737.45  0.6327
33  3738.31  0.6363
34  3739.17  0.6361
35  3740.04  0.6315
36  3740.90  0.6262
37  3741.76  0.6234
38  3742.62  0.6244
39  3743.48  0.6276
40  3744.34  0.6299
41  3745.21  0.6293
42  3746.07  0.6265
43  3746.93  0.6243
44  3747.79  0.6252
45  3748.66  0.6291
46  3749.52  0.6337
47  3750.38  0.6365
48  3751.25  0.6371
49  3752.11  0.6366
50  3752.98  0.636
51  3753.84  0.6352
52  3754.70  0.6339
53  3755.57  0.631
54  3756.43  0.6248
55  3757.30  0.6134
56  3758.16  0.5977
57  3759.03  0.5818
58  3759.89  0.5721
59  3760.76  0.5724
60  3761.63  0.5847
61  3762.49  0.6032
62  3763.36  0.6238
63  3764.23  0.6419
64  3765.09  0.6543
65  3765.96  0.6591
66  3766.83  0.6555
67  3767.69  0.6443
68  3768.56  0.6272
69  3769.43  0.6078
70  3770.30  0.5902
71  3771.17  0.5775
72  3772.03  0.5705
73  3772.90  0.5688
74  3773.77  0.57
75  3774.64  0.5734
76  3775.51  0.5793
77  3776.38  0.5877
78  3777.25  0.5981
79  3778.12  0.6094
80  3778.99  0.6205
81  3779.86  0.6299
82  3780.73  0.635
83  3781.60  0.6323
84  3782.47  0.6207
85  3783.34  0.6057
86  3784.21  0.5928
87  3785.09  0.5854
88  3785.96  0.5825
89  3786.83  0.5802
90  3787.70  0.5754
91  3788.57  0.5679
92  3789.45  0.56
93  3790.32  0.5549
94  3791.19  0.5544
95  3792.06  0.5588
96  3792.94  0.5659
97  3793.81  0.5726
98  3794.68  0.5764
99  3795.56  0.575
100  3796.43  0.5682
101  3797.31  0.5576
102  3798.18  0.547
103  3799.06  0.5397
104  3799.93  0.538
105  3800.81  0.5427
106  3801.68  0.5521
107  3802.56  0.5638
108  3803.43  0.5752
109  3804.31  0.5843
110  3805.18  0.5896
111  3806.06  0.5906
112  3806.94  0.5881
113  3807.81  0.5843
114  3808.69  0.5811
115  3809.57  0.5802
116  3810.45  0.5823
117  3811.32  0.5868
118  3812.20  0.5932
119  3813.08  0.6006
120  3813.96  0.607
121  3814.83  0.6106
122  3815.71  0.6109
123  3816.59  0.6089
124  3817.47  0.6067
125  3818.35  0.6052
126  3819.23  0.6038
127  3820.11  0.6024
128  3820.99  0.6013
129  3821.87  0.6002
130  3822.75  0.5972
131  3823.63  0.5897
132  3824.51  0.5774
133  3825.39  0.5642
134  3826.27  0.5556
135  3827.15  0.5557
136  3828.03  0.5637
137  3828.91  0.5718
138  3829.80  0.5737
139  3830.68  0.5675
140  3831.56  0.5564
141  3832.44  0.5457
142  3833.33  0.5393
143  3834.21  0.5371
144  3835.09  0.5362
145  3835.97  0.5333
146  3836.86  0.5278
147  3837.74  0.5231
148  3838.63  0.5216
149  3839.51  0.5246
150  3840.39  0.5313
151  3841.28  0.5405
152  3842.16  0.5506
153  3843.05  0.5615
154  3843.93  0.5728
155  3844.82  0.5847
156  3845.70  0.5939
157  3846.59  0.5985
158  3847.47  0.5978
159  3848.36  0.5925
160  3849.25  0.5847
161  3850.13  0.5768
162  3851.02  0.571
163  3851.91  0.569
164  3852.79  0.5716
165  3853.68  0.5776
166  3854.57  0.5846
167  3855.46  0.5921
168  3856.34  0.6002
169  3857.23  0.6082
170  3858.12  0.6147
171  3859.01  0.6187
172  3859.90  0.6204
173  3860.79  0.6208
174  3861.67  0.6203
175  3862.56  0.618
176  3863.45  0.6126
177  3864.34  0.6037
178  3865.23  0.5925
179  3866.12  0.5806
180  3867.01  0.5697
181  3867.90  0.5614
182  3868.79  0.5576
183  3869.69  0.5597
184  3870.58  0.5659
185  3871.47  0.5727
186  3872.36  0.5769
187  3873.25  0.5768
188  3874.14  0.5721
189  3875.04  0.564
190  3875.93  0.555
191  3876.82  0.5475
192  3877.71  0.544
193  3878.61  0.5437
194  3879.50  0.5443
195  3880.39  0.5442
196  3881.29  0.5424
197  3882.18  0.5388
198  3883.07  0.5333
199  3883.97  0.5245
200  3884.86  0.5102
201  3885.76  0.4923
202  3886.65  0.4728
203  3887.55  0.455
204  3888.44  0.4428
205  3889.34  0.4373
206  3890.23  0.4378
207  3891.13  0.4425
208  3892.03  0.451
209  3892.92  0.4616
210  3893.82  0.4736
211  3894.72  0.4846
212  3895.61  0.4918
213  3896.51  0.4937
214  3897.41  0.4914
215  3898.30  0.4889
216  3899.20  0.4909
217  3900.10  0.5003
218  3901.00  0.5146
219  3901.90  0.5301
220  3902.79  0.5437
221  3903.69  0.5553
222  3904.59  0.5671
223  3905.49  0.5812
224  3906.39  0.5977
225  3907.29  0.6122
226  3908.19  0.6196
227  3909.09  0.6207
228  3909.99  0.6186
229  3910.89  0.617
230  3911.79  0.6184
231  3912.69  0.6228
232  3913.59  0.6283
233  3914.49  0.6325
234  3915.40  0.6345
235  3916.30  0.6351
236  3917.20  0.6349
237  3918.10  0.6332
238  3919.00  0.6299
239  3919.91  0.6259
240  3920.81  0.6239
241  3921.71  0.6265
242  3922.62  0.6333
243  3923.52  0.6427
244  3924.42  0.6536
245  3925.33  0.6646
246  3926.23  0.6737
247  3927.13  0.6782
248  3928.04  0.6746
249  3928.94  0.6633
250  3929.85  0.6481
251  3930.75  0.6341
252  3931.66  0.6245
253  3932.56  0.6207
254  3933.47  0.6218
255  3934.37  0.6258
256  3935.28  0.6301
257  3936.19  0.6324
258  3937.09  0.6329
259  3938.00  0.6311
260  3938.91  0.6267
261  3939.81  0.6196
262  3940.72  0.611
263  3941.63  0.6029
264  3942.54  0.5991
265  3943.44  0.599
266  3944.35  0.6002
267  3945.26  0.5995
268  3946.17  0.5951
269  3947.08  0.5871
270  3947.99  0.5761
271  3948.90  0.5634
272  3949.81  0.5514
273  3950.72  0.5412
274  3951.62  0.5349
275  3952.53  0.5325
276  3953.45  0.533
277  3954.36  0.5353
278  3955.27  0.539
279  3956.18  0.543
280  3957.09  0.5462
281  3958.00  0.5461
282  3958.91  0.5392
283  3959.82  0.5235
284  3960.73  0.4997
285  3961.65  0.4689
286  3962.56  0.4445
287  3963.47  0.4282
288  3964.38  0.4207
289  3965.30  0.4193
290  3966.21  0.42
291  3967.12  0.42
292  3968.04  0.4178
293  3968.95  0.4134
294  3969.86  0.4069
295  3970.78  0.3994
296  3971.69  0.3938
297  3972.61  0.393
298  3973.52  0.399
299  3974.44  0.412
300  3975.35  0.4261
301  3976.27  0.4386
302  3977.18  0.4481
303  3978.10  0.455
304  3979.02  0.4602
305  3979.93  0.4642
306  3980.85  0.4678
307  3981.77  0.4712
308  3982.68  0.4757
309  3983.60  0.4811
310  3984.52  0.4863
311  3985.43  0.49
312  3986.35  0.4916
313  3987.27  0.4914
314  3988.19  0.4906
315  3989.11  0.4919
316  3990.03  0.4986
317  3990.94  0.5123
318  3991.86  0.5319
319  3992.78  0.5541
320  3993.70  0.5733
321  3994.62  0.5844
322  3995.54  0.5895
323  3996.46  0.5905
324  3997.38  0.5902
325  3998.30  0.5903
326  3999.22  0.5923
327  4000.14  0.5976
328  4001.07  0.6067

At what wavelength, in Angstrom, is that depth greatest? 3974.44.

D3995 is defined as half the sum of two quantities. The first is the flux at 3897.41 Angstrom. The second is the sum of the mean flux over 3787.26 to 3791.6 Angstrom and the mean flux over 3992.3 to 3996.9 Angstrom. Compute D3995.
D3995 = 0.82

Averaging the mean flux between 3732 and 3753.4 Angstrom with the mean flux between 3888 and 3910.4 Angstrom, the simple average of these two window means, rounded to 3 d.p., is 0.574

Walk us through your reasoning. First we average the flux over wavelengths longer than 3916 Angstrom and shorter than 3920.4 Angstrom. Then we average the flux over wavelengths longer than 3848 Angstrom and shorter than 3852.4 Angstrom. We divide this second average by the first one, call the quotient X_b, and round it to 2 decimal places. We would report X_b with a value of 0.92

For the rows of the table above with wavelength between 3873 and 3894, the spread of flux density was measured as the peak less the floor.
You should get 0.14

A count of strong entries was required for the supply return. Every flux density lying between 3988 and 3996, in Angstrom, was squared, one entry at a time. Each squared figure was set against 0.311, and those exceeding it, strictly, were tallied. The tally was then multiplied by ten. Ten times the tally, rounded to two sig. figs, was 30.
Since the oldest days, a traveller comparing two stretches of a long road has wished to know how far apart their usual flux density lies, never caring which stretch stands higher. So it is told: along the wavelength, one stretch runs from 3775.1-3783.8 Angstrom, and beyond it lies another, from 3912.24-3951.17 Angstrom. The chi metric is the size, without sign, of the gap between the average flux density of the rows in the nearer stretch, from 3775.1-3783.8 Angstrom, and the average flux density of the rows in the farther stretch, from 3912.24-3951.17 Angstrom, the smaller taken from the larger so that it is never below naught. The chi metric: 0.011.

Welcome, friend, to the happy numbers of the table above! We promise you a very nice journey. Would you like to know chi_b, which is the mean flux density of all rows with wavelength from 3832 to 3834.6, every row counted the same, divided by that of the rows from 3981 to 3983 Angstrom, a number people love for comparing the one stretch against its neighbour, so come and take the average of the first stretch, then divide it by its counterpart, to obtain 1.14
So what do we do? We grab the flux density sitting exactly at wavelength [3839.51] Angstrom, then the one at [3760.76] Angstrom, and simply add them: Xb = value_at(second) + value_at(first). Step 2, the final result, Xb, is 1.10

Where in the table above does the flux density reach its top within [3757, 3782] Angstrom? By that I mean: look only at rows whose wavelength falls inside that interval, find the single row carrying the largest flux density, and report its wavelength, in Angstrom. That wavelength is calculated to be 3765.96 Angstrom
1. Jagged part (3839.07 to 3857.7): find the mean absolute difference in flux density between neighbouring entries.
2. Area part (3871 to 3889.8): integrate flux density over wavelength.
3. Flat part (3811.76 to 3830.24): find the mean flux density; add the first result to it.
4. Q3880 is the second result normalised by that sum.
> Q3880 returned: 16.6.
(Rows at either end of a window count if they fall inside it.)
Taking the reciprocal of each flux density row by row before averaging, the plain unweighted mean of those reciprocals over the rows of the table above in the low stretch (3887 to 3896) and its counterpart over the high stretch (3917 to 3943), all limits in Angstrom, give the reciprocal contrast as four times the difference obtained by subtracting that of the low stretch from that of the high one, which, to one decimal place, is -2.4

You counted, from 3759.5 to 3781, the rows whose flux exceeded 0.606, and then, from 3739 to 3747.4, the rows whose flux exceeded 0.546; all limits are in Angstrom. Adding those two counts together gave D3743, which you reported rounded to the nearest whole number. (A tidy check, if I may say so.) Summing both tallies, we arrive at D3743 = 22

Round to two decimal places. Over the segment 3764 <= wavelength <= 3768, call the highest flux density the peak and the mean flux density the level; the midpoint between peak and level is 0.66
